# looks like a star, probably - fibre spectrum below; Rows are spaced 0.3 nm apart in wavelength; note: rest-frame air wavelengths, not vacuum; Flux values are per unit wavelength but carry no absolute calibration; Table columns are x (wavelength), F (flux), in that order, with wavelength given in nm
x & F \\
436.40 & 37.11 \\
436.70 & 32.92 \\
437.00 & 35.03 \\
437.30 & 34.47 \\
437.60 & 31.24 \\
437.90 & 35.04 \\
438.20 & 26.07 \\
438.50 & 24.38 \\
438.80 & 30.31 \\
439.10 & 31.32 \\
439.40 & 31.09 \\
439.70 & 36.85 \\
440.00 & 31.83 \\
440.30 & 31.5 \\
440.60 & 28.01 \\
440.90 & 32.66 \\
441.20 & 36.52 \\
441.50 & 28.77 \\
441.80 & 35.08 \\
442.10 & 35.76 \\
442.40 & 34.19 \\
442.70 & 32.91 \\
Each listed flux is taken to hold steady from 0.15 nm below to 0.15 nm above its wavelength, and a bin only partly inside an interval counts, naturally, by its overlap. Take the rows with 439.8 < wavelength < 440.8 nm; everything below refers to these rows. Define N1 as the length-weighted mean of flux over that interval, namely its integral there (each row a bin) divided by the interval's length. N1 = 30.9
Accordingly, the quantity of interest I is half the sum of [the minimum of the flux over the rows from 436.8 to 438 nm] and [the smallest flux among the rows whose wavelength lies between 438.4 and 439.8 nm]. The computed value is 27.8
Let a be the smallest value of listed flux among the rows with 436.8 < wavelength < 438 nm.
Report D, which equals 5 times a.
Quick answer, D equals 156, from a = 31.24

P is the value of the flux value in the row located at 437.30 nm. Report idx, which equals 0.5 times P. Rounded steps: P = 34.47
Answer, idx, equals 17.2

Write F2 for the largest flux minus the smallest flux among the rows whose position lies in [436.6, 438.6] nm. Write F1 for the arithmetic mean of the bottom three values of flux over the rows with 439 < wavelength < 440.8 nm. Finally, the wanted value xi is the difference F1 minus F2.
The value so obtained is 19.5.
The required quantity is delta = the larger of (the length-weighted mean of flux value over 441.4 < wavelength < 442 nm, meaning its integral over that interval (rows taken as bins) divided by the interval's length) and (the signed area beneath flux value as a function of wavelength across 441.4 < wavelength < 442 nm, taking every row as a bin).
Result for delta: 32.5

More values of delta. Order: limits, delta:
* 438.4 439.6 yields 35.8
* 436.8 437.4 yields 34.6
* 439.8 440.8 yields 30.9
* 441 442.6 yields 54.4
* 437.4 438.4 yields 30.6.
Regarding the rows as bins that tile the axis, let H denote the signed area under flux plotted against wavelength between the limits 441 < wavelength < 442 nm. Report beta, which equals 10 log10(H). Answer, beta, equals 15.3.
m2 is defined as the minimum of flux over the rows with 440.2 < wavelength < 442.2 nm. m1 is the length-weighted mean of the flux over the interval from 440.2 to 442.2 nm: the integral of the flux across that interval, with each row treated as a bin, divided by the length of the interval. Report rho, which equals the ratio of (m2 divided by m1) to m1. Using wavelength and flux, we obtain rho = 0.026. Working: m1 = 32.6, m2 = 28.01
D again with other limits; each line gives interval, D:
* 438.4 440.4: 122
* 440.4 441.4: 140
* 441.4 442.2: 144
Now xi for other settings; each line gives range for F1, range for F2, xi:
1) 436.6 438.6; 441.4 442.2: 20.2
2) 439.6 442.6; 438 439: 23.5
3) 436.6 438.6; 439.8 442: 18.7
